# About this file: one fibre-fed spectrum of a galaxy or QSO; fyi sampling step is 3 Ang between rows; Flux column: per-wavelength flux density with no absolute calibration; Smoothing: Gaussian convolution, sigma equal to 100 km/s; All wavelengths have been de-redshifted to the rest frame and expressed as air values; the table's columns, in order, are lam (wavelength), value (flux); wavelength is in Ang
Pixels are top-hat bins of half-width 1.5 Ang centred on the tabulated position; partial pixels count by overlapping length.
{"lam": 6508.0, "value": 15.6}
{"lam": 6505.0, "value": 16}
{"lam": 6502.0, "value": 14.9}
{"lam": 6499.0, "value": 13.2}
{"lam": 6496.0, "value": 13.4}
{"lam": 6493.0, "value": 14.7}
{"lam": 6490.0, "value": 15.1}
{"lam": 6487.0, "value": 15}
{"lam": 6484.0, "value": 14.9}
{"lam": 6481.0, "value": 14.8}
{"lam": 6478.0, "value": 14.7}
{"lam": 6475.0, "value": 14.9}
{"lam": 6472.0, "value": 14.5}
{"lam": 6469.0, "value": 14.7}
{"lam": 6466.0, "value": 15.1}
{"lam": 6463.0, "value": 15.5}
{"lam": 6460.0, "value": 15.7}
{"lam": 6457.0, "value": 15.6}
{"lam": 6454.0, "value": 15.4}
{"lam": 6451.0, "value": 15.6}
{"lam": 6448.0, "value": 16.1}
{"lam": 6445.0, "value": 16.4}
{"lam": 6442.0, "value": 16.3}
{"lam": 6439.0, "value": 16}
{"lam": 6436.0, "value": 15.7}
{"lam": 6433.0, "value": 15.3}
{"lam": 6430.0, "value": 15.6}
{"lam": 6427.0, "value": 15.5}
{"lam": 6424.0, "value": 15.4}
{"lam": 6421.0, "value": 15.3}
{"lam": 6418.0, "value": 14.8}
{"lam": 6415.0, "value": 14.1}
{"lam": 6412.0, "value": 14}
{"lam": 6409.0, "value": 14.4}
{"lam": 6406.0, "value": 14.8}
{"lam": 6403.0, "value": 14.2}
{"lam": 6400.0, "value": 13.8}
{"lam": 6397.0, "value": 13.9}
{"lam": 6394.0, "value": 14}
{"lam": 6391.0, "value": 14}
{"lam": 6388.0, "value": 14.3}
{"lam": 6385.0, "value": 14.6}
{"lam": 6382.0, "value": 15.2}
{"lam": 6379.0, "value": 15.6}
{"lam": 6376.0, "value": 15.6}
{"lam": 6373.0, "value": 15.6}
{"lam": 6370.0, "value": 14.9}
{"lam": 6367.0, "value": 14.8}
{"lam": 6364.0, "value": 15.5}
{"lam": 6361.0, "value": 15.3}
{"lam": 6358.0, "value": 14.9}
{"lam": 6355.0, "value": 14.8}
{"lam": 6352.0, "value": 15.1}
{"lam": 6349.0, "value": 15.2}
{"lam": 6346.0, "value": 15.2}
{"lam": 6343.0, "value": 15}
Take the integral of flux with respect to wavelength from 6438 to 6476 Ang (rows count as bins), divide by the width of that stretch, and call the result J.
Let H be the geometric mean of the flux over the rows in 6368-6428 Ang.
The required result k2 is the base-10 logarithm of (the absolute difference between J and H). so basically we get -0.08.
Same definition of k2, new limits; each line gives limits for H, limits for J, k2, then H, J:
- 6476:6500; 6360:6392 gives -0.23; 14.46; 15.0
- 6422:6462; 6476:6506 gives 0.03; 15.73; 14.7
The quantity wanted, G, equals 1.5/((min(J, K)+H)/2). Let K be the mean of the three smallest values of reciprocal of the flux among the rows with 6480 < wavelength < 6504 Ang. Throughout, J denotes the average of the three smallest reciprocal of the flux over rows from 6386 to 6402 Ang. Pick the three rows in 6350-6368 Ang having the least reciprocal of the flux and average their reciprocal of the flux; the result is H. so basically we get 22.7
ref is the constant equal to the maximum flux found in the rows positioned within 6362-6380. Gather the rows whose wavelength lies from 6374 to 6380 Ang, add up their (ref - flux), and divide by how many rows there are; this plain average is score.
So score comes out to 0.0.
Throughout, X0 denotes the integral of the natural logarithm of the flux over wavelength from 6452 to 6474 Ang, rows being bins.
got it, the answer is 59.9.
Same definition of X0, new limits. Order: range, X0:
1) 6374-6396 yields 59.2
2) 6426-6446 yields 55.2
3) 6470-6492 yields 59.3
